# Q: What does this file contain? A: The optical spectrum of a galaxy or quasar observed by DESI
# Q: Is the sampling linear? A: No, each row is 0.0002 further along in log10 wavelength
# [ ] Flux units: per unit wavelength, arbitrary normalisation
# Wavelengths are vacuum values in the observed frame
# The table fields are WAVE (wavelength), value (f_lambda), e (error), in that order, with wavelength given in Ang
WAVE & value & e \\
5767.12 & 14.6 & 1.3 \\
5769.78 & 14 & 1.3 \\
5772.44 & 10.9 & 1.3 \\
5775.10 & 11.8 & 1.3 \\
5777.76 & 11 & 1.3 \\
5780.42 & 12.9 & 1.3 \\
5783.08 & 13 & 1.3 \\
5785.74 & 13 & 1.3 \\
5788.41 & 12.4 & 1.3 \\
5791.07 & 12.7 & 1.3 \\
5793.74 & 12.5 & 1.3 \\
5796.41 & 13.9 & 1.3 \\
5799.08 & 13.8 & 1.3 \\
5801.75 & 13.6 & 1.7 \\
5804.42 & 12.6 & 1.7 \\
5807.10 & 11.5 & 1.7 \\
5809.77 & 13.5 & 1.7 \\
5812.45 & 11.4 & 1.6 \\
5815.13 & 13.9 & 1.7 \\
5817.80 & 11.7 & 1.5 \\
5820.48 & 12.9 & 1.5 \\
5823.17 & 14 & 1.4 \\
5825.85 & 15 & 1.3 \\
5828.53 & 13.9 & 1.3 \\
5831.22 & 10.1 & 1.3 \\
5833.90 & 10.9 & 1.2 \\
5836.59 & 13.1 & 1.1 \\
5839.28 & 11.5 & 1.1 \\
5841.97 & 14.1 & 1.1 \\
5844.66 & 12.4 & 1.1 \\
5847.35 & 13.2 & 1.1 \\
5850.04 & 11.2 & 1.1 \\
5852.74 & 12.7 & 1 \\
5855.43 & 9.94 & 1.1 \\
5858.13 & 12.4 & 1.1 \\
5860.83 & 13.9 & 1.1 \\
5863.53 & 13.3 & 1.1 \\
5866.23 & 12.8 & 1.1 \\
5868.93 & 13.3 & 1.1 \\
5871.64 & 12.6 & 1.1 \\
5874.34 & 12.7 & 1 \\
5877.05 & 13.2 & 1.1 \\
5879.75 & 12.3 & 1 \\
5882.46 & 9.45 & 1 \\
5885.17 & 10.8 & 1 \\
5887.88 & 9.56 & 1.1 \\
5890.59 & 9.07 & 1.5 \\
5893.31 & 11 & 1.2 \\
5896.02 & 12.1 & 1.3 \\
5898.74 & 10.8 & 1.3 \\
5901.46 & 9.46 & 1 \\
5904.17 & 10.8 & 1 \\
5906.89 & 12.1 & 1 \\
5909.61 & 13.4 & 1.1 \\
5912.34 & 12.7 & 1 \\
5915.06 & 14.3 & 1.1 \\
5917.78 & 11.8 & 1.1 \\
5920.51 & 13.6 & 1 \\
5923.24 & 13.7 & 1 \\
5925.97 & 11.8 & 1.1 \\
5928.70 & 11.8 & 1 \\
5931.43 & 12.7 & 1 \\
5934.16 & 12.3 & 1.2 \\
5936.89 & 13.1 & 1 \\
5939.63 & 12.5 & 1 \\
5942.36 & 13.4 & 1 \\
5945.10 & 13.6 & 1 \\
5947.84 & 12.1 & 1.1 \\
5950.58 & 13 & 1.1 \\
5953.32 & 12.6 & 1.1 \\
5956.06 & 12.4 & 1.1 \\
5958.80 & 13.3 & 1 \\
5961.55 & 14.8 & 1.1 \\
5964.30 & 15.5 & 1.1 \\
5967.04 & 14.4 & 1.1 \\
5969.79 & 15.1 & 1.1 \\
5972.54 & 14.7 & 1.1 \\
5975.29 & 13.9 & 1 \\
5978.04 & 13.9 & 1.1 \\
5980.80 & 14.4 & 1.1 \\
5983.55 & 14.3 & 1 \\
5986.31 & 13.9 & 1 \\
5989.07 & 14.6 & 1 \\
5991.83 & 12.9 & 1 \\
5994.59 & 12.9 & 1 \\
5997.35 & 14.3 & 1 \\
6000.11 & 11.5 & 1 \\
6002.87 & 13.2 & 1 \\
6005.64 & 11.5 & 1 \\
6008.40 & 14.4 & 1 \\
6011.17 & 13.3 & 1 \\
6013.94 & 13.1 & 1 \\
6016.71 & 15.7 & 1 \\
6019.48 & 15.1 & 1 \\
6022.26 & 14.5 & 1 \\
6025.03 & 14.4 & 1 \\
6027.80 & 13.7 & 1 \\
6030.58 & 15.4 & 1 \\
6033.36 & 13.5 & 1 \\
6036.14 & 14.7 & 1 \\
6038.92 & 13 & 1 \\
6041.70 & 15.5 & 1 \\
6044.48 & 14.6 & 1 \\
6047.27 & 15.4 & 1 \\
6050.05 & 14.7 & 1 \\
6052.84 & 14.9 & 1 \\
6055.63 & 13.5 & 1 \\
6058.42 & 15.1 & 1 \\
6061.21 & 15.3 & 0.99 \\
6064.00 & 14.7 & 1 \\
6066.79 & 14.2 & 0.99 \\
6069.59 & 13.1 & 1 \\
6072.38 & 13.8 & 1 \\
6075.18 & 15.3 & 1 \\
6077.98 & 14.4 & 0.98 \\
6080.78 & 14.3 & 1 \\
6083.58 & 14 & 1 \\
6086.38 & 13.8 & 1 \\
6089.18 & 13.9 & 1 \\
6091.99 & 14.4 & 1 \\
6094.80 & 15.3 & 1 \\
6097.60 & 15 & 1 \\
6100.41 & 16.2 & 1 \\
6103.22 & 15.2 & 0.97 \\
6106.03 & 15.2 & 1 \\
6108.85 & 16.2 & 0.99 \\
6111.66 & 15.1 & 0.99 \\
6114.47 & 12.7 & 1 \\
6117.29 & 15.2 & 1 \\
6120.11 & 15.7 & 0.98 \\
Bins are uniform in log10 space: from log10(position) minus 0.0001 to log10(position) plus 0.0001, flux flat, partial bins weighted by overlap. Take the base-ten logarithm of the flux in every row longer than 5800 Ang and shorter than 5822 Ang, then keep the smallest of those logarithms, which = 1.06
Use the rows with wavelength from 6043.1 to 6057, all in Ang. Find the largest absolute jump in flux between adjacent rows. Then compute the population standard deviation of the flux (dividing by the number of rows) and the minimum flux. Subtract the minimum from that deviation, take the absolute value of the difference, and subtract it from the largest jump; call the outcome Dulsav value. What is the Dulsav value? -11.5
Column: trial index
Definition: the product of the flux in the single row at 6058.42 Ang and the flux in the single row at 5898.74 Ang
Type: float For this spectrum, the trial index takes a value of 163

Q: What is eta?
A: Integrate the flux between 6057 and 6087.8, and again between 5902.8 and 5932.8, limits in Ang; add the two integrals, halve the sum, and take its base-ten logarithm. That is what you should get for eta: 2.613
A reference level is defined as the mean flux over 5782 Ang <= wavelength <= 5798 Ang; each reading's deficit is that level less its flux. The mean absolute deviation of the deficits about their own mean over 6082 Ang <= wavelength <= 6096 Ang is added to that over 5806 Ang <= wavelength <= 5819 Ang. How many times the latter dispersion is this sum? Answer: 1.4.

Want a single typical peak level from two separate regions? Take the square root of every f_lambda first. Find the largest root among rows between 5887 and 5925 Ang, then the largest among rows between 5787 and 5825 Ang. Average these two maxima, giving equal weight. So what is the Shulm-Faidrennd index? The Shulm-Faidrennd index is 3.76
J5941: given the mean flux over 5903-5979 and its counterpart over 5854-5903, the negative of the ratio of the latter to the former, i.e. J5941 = -0.879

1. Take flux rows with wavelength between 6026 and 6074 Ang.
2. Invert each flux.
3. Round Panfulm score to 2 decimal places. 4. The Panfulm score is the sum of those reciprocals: 1.18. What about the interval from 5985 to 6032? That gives 1.24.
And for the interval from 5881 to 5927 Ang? 1.50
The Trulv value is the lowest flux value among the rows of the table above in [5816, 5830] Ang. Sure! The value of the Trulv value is 11.7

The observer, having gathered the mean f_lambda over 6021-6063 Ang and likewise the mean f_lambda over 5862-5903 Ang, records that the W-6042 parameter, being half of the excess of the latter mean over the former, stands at -1.5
